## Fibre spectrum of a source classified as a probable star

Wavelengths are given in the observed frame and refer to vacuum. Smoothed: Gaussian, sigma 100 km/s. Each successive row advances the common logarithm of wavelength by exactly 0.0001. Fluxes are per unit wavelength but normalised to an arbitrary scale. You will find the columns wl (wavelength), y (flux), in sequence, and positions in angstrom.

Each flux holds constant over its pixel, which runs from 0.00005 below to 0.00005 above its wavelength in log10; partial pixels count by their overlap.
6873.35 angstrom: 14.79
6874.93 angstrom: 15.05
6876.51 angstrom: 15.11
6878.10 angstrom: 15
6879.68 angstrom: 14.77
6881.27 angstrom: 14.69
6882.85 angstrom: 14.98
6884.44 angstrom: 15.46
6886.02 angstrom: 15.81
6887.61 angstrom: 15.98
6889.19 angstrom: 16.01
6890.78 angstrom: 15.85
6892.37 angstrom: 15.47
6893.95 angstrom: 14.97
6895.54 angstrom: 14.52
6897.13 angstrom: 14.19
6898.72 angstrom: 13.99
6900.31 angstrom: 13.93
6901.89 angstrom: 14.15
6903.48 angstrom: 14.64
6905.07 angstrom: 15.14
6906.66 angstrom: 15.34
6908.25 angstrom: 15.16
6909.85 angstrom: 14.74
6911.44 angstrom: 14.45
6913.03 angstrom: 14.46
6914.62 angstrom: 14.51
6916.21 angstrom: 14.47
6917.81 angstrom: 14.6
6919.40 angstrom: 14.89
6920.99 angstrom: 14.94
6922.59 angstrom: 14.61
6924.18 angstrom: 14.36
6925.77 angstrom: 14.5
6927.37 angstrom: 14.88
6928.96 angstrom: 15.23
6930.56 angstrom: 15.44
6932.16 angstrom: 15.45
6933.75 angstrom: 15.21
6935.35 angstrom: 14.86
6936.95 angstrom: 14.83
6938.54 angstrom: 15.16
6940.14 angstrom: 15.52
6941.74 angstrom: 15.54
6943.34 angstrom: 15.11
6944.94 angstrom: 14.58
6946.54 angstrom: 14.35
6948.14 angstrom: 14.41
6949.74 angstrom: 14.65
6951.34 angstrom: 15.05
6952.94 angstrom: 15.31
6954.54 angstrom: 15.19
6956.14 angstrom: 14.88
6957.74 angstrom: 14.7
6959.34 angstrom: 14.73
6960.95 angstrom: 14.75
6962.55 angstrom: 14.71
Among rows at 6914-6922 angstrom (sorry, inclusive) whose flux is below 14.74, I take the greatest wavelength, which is 6917.81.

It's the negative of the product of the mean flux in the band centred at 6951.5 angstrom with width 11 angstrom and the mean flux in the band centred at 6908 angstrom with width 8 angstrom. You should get -222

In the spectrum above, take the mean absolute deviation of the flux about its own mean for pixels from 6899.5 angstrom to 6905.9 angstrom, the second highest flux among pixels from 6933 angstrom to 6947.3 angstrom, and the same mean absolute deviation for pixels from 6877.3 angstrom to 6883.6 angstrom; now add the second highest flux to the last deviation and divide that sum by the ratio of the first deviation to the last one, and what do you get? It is 4.8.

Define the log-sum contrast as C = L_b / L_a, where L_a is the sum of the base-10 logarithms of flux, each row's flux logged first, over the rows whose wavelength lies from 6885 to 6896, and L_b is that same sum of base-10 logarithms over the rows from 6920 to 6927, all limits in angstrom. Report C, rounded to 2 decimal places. 0.56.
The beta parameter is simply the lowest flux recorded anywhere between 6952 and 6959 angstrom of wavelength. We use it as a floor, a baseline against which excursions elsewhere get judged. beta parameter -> 14.7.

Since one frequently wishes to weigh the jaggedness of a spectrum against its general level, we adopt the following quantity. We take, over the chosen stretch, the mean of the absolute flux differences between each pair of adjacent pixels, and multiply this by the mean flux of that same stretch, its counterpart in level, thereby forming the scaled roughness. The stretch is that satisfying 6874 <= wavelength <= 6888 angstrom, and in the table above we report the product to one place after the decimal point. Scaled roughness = 3.4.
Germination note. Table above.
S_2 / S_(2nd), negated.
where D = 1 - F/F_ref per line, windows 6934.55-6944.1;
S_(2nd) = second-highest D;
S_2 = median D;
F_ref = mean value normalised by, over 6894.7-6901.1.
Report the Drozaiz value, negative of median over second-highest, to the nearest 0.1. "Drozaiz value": -1.4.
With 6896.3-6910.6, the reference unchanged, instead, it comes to 2.9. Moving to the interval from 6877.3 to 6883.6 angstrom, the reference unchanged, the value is -1.2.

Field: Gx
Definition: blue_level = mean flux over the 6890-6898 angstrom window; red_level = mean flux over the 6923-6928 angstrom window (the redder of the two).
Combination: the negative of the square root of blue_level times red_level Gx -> -14.8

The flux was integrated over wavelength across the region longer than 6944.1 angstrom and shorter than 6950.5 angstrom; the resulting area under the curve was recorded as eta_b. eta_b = 92.8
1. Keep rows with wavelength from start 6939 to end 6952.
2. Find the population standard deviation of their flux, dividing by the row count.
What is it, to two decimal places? 0.44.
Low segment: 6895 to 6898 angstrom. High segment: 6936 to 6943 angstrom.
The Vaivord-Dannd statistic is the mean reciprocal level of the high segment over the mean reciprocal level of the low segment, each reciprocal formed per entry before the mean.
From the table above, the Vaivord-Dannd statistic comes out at 0.94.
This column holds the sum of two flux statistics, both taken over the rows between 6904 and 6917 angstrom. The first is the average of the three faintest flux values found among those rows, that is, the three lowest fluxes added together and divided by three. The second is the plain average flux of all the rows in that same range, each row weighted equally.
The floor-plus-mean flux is 29.2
